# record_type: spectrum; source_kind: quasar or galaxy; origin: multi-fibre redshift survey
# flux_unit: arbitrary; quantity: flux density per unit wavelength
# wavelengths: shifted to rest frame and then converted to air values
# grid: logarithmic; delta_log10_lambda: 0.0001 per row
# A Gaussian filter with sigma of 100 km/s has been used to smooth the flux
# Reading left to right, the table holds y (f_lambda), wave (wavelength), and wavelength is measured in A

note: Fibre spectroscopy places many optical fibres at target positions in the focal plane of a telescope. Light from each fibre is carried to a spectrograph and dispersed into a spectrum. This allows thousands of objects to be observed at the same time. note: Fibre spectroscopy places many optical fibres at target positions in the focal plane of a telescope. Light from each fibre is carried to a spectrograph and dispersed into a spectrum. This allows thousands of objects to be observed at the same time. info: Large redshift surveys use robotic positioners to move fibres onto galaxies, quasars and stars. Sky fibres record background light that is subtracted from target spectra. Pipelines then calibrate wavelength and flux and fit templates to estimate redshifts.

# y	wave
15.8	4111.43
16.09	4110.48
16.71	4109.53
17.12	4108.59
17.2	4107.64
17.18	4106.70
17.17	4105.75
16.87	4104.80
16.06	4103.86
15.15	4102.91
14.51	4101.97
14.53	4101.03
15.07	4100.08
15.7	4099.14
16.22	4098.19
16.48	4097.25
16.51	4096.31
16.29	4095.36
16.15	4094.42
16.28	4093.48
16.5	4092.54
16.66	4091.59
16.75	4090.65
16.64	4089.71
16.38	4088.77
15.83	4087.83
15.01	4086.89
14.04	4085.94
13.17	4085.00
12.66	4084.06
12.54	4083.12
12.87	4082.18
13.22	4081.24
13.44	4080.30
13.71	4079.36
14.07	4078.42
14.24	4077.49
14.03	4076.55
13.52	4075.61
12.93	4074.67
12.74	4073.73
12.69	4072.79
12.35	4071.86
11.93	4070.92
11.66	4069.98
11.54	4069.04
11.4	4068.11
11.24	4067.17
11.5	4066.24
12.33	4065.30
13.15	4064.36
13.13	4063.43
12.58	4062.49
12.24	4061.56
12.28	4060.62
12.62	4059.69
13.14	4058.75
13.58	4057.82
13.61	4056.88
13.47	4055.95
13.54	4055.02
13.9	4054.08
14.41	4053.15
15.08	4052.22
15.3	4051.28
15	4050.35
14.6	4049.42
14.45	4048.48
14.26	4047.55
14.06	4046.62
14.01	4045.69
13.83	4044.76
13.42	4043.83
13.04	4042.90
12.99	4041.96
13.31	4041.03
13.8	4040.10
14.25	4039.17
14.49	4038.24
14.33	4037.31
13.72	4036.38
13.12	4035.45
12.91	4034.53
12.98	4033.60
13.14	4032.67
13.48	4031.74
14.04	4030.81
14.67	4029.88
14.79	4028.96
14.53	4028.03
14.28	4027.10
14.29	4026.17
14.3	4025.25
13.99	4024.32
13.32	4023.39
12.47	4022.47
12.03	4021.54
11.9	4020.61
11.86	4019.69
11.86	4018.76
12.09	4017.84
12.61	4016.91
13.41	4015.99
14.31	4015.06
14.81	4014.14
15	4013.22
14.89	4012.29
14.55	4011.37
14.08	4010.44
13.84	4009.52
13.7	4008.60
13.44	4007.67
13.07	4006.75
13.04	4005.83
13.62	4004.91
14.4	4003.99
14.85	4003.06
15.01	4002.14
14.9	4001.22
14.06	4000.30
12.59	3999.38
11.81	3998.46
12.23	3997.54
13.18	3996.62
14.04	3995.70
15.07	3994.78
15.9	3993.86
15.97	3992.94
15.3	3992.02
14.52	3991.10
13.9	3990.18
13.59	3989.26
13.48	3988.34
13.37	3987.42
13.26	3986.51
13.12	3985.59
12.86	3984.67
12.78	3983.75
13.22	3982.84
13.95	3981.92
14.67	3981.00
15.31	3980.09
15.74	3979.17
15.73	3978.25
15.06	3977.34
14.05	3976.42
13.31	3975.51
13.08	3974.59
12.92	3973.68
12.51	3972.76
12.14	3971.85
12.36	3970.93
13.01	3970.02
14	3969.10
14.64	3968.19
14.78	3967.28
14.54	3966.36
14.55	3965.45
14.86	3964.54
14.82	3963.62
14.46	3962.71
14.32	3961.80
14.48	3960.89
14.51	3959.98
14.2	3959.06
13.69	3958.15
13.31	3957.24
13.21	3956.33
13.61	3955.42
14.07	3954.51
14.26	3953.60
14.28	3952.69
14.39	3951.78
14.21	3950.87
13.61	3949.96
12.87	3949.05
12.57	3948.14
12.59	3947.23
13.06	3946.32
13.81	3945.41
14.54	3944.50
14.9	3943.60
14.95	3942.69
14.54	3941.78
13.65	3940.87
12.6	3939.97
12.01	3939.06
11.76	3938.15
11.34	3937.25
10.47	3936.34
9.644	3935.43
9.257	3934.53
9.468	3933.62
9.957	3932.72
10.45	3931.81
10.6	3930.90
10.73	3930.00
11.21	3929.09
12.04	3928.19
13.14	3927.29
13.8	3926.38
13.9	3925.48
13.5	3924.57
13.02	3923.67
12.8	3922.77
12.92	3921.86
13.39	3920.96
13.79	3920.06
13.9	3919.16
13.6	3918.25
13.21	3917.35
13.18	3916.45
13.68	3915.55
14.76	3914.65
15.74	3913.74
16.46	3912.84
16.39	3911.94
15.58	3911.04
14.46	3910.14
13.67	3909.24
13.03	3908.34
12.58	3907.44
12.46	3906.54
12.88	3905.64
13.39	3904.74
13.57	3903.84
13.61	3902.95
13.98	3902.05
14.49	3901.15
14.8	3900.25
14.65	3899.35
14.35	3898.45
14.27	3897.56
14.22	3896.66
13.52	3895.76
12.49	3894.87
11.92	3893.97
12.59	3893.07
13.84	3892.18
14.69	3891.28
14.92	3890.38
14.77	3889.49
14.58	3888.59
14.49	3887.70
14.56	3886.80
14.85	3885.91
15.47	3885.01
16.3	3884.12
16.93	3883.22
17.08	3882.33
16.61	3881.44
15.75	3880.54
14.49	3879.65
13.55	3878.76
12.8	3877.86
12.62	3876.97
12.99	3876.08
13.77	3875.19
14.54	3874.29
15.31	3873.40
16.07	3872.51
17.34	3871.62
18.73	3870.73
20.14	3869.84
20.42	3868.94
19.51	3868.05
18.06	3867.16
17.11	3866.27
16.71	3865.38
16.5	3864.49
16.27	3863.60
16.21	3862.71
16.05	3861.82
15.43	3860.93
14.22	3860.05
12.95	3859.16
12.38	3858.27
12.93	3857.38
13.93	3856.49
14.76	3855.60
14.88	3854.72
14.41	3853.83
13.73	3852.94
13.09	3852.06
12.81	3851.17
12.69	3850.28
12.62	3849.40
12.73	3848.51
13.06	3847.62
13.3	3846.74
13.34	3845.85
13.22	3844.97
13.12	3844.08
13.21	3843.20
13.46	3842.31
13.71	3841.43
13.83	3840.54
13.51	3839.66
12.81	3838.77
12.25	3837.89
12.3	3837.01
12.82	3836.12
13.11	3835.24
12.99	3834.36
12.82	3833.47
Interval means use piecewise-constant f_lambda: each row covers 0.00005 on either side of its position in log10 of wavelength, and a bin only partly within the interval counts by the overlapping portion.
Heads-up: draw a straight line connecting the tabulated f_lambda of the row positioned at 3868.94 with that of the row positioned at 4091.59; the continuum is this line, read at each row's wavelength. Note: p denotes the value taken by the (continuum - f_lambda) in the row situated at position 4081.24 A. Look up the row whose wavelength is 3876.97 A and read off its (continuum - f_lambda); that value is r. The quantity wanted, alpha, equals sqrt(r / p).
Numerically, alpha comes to 1.46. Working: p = 4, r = 8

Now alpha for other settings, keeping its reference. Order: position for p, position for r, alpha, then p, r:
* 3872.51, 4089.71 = 0.11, 4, 0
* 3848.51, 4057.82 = 0.67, 8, 4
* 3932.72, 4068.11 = 0.78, 9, 6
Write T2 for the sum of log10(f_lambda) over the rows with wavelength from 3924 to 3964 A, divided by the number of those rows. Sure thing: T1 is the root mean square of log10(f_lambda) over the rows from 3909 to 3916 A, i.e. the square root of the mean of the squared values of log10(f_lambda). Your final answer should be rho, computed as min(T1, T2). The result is 1.11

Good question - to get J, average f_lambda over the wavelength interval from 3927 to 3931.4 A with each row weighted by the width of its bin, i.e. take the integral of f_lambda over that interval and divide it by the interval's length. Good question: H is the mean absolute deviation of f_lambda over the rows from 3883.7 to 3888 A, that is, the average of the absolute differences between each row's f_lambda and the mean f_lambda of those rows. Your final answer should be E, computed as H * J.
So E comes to 7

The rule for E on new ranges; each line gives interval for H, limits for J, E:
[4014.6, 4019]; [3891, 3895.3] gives 10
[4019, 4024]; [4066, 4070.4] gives 5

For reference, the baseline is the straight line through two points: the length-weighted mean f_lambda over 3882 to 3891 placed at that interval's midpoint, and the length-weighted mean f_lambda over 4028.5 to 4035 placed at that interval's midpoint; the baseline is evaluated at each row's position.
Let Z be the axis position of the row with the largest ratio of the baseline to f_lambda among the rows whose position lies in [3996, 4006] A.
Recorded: 3998.46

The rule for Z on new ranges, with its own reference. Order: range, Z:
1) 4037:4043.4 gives 4041.96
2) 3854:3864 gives 3858.27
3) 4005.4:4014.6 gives 4005.83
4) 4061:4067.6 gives 4067.17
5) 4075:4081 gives 4080.30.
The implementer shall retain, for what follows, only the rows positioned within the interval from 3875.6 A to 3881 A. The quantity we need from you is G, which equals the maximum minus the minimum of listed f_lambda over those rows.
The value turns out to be 3.1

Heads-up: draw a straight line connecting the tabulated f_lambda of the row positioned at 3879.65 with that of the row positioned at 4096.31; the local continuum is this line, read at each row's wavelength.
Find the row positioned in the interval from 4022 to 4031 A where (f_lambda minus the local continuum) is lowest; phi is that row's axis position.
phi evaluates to 4022.47 A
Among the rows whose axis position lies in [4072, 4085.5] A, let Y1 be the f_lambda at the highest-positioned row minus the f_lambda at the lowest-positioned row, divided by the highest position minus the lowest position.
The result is 0.04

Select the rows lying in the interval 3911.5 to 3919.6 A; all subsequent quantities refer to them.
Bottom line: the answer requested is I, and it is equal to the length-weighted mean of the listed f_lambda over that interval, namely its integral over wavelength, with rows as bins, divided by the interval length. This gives 14.5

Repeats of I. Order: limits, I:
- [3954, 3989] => 13.9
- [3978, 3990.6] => 13.9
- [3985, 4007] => 13.9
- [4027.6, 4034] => 14.0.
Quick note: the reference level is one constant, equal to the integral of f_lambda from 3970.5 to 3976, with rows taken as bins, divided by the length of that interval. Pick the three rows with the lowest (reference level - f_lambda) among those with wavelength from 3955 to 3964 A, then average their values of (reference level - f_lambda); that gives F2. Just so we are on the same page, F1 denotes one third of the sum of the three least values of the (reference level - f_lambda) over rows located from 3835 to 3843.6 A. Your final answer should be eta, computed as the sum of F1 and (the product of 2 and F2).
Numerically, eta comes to -4.7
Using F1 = -1.0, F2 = -1.9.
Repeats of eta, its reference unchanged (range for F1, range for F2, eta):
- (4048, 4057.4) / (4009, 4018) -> -6.7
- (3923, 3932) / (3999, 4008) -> -5.4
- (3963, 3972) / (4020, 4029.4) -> -5.7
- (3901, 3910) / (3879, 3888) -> -9.6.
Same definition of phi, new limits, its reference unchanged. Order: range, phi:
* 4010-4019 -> 4018.76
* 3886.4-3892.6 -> 3892.18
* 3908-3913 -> 3908.34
